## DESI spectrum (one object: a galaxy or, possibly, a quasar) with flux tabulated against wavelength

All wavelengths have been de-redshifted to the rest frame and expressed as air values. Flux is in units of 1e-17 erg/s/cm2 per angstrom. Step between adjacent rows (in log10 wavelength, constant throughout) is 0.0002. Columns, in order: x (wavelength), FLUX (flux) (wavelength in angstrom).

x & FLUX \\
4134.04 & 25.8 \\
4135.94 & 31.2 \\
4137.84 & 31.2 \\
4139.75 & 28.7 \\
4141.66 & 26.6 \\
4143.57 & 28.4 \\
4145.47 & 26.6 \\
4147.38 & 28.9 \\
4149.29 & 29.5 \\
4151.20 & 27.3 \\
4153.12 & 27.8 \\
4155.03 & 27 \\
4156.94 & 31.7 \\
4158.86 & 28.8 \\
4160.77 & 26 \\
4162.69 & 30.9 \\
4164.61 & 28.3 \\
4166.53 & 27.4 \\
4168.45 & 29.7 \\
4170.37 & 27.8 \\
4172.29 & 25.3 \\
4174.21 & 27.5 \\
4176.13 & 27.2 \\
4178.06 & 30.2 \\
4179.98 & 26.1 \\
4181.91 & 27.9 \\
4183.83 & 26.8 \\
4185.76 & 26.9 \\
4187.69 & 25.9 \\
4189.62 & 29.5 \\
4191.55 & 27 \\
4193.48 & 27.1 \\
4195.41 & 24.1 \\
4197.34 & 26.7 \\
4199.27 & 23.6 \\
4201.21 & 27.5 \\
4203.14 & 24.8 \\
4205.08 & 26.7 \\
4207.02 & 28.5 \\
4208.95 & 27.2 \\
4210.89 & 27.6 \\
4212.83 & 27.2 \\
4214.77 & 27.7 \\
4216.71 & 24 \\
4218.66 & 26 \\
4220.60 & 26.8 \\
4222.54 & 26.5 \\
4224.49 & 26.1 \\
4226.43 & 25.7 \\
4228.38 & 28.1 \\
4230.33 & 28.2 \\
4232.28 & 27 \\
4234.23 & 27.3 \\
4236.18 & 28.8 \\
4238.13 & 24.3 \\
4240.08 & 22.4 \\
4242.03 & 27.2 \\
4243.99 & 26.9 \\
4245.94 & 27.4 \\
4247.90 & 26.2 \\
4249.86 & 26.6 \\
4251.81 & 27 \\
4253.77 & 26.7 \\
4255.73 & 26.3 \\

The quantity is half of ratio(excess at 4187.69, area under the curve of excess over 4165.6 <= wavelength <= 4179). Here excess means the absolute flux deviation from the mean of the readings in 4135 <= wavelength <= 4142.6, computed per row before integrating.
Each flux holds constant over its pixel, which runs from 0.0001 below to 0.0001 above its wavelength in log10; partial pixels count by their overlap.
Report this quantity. 0.071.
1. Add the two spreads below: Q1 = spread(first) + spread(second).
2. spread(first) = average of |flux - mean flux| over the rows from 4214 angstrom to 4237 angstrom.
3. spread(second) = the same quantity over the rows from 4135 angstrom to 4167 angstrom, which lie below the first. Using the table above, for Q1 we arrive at 2.42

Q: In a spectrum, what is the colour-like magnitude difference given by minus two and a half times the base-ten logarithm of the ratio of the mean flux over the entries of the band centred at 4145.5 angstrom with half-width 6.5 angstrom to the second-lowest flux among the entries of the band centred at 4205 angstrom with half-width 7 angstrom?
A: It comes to -0.132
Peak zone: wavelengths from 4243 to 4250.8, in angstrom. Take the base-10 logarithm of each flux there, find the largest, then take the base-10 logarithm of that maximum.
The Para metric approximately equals 0.158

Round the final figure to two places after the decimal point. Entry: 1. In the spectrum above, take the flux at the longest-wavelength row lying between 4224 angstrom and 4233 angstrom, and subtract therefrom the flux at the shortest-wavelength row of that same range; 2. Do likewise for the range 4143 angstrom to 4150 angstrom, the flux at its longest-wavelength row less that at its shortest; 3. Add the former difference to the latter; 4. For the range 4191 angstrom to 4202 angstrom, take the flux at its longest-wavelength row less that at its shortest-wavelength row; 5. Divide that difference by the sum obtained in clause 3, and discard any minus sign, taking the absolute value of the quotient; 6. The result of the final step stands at 0.25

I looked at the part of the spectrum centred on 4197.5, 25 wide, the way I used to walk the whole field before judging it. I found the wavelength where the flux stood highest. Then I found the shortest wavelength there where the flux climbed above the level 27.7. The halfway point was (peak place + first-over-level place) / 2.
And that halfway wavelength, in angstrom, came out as 4189.6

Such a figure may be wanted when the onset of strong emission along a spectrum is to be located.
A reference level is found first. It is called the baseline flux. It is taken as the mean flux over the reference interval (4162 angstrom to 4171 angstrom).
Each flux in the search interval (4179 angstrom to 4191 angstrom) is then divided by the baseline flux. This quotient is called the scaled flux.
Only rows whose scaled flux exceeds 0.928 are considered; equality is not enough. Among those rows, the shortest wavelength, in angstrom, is 4181.91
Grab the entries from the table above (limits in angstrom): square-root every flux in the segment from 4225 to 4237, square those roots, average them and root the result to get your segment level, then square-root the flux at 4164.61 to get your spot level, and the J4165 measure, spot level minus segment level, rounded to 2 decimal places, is 0.07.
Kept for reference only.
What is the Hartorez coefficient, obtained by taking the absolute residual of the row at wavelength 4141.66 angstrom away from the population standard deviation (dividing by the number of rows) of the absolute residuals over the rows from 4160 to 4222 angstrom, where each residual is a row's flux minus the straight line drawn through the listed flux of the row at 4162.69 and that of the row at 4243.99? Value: -4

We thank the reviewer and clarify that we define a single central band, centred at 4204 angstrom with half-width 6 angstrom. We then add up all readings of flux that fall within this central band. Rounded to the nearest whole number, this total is 158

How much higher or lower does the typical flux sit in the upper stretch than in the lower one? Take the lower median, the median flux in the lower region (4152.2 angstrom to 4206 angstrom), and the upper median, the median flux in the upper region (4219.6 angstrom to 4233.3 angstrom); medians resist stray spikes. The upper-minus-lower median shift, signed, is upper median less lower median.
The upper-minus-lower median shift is -0.35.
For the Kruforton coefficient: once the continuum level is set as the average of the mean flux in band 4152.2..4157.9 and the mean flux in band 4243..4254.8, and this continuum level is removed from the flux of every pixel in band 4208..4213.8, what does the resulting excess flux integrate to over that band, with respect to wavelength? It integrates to -3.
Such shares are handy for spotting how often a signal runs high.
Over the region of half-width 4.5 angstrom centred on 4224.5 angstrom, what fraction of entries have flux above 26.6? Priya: 0.40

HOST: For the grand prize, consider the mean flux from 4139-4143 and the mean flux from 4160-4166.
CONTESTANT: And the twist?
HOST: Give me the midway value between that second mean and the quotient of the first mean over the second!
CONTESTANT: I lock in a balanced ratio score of 14.7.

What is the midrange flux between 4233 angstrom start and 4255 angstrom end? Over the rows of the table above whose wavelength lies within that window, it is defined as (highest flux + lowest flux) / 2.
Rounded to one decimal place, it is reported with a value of 25.6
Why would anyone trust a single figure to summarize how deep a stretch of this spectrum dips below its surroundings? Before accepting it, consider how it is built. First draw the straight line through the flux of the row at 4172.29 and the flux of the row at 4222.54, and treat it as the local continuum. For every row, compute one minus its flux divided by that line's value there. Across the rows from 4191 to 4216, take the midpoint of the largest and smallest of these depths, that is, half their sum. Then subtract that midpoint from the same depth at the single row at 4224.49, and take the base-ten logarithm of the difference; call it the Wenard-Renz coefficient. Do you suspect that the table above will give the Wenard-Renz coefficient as -1.77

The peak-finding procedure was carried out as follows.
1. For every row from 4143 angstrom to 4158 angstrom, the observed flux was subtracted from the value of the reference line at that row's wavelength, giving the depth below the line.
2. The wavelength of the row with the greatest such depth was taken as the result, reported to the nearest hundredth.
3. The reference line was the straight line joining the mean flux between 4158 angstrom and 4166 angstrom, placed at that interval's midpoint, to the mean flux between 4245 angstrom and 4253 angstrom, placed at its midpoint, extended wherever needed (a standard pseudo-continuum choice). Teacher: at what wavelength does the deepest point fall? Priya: 4145.47 angstrom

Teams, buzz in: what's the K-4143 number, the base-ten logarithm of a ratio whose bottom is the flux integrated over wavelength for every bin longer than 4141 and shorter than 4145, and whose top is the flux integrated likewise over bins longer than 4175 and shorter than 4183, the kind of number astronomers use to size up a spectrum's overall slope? 0.31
